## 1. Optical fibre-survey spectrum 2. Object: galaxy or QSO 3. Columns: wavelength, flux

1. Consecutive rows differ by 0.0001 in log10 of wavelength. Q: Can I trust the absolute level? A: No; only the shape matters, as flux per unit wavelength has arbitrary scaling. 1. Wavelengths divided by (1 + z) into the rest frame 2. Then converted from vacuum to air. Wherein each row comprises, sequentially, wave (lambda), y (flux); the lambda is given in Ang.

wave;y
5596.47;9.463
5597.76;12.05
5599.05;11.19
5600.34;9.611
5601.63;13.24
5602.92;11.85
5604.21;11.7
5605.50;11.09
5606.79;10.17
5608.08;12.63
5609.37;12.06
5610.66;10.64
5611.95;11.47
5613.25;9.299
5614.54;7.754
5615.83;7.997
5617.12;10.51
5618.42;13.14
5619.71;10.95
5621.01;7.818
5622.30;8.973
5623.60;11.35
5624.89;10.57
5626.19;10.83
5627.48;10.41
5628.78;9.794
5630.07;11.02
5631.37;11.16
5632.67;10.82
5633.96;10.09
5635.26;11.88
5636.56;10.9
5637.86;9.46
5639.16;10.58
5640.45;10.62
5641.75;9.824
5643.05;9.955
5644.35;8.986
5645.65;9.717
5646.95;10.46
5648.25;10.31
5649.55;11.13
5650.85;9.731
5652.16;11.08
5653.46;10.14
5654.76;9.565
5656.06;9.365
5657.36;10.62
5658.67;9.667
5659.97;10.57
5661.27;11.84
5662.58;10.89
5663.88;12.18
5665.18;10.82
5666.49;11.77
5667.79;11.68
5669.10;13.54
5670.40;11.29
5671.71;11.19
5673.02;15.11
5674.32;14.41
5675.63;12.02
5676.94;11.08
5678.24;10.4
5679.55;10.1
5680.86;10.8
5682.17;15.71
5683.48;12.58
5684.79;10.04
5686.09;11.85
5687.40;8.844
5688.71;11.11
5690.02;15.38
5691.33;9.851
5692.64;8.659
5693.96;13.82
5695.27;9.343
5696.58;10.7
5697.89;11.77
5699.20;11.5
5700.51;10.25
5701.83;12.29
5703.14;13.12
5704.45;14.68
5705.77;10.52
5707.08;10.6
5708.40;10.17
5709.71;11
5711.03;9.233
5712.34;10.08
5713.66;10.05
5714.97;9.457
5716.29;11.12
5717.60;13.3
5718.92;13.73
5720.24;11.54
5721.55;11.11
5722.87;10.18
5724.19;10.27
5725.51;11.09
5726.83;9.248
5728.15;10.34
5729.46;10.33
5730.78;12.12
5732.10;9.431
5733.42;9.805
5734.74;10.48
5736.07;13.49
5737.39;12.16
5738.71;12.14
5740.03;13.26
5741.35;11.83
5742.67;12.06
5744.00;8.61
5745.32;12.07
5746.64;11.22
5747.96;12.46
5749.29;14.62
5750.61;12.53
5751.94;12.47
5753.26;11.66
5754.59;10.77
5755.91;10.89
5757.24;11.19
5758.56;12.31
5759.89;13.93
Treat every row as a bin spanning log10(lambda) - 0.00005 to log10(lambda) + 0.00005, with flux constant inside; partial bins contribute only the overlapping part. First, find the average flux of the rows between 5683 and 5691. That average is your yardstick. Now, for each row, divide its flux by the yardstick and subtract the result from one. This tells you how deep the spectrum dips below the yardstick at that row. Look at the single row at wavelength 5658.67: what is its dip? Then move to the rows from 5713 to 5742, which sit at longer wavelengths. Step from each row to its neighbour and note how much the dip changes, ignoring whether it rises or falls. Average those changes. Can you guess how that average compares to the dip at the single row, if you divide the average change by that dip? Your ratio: 0.6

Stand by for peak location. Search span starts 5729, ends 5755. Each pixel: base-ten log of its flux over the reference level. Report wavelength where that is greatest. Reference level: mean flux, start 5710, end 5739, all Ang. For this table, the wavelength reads 5749.29 Ang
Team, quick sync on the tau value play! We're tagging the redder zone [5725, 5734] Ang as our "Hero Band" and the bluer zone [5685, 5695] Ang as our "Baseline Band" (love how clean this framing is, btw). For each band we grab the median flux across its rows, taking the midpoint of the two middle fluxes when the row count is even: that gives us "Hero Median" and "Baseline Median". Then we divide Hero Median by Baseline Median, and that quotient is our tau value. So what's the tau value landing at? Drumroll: 0.93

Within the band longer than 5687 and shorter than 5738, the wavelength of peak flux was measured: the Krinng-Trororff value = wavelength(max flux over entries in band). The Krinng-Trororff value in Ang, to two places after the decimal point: 5690.02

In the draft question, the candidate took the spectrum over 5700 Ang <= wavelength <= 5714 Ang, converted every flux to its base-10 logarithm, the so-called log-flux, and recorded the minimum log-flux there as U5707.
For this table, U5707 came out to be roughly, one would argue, 0.9653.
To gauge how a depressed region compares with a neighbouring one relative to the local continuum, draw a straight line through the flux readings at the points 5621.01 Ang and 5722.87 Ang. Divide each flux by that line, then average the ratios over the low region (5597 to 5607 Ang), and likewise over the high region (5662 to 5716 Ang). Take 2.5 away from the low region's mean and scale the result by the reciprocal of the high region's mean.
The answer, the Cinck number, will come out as -0.78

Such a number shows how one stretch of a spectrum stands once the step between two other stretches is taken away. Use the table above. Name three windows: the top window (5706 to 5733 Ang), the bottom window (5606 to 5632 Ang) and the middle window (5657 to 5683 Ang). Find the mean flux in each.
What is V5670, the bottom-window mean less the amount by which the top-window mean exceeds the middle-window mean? 11.5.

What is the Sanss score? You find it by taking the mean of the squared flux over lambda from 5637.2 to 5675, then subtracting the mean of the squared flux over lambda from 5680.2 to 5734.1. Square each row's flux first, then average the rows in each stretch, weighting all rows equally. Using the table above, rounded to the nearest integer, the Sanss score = -6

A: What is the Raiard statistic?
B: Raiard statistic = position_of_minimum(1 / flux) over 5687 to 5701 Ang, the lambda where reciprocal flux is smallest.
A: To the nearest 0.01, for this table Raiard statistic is 5690.02 Ang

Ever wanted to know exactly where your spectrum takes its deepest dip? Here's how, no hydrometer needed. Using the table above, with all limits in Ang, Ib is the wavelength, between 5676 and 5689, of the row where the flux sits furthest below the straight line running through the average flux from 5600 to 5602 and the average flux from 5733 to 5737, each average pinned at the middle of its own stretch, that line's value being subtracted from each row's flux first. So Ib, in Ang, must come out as 5687.40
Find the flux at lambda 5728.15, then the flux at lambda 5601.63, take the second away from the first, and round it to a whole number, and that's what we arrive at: -3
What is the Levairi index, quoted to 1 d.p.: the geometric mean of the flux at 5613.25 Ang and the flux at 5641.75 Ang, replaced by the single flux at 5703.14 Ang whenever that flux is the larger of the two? 13.1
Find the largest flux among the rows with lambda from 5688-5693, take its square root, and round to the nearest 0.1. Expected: 3.9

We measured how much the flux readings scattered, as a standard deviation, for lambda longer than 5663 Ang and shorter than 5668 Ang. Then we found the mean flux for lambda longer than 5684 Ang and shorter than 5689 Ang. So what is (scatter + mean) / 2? 5.5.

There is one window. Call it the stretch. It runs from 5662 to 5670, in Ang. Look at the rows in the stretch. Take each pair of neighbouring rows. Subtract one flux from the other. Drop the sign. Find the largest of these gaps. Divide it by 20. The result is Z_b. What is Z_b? 0.093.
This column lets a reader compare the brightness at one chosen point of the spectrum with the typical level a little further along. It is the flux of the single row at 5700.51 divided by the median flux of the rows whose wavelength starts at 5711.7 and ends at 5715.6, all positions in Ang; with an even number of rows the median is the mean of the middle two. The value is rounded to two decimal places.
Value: 1.02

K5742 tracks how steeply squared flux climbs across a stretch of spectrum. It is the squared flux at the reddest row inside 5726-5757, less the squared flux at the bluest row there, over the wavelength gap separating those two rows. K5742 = 1.1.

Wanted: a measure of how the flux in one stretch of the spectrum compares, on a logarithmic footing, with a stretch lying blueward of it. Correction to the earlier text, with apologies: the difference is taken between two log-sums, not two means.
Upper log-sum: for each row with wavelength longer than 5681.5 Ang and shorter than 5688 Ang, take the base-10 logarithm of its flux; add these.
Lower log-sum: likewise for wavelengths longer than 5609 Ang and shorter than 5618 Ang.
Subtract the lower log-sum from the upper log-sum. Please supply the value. -1.6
